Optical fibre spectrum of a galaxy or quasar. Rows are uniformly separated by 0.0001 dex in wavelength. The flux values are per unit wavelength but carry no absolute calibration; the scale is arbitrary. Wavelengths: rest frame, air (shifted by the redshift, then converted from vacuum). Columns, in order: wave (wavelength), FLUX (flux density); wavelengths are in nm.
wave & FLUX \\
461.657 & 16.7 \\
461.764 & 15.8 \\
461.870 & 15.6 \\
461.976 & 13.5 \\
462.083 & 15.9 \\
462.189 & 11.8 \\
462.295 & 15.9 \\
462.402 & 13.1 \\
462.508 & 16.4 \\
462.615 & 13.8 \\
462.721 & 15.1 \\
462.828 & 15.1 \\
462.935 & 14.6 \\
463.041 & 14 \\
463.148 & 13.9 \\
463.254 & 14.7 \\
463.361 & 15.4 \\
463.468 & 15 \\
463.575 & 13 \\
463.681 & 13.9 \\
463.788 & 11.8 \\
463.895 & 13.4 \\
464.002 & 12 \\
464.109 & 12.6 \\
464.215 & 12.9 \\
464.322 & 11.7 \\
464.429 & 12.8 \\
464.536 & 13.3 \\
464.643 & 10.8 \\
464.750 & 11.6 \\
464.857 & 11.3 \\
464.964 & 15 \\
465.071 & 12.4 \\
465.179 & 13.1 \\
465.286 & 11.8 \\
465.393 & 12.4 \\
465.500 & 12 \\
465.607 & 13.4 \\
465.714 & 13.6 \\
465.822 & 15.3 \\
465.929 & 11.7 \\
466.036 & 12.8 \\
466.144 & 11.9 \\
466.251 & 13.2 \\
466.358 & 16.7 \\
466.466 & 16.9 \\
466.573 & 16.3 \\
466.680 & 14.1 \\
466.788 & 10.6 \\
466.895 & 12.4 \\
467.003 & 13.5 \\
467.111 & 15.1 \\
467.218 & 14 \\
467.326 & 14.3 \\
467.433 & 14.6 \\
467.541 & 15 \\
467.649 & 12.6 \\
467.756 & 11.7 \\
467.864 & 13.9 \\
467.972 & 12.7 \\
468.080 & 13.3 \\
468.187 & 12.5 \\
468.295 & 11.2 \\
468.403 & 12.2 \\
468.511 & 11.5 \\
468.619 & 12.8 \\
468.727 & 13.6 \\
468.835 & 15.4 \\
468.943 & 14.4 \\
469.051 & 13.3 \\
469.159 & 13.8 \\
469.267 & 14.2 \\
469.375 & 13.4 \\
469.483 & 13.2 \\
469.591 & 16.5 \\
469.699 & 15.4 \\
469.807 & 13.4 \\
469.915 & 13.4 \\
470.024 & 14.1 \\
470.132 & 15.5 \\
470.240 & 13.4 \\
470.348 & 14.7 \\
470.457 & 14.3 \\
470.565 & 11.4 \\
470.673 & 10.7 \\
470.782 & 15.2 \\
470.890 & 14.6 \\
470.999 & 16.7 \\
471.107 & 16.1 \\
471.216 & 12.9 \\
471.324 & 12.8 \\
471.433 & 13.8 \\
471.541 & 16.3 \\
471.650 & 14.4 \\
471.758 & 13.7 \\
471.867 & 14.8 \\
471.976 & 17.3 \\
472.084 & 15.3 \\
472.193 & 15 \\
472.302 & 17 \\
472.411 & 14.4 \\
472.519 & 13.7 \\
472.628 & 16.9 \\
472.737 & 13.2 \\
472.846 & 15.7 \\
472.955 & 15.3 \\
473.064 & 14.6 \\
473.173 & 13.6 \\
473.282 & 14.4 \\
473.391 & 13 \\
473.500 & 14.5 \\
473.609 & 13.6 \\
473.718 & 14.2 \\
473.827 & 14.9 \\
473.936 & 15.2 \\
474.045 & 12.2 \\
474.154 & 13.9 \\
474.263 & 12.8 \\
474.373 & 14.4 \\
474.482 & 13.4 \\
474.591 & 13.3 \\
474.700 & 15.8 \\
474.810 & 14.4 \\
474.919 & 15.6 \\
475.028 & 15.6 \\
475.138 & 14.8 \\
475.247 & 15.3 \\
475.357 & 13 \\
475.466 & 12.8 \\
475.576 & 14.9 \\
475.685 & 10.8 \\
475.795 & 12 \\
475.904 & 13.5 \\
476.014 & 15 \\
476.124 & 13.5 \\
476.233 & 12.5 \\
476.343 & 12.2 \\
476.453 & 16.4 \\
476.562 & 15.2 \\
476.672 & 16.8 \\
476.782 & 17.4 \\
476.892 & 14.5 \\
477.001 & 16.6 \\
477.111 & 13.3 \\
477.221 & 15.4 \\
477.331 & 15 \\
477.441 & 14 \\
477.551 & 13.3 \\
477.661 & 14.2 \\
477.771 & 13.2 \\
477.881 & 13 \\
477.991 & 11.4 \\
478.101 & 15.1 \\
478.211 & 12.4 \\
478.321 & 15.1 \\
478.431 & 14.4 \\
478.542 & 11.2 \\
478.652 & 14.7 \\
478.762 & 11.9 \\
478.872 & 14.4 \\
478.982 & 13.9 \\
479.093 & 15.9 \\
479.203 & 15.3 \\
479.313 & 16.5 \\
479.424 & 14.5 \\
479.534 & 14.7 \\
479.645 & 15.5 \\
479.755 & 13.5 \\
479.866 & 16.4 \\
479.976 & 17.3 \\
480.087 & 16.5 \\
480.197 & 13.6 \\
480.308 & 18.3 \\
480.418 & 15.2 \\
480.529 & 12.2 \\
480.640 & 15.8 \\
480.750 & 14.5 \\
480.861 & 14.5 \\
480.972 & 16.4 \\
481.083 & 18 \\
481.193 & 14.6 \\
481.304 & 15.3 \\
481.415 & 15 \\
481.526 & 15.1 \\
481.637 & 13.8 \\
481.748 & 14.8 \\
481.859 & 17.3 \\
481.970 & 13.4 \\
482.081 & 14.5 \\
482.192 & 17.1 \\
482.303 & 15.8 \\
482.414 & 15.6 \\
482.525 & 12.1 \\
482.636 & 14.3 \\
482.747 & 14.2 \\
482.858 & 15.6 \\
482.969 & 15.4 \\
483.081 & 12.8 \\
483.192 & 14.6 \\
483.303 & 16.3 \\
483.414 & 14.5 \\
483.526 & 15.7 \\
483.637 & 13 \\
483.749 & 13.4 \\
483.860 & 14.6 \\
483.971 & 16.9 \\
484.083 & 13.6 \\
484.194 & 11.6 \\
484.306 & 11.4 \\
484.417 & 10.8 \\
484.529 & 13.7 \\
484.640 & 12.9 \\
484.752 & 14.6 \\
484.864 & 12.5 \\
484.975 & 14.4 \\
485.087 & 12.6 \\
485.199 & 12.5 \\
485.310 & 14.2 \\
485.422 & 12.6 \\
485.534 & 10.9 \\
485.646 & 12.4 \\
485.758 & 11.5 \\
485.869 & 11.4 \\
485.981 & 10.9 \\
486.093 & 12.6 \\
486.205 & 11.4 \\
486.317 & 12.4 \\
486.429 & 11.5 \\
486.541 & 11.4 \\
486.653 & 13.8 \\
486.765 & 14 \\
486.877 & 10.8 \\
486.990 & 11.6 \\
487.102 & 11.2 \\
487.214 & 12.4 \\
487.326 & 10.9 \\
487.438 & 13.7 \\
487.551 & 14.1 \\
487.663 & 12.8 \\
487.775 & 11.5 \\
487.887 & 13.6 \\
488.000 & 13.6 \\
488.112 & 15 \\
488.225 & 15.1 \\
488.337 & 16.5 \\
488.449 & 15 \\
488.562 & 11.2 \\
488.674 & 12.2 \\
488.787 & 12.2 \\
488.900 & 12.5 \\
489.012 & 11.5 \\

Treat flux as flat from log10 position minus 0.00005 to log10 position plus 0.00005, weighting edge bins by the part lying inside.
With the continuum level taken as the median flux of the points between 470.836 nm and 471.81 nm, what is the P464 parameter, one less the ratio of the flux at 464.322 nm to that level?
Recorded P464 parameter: 0.19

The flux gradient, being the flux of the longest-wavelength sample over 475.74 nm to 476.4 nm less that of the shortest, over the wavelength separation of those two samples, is 0.4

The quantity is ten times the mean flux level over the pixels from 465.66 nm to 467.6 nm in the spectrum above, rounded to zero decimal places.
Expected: 140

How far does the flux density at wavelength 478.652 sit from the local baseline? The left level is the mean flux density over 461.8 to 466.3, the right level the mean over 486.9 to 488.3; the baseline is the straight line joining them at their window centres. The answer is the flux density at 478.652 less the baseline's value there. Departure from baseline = 1.6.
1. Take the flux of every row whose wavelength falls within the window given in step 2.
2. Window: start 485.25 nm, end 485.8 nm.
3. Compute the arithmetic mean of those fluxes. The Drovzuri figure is 12.3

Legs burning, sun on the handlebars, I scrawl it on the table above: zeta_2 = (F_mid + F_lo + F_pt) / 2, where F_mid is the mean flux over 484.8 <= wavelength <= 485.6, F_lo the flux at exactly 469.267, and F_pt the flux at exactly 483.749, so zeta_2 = 20.2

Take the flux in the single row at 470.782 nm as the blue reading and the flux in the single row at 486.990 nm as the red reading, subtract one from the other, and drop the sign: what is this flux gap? 3.6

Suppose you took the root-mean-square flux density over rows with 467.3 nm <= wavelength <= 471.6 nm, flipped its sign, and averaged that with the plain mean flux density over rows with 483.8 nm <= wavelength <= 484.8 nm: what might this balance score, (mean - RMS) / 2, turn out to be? -0.25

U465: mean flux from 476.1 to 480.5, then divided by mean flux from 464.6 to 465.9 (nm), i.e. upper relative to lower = 1.15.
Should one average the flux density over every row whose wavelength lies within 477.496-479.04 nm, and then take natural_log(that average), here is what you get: 2.60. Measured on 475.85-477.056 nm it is 2.70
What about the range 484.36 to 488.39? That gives 2.54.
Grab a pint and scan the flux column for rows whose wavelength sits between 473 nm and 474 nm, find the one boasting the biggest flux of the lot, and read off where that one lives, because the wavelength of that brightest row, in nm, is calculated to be 473.936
